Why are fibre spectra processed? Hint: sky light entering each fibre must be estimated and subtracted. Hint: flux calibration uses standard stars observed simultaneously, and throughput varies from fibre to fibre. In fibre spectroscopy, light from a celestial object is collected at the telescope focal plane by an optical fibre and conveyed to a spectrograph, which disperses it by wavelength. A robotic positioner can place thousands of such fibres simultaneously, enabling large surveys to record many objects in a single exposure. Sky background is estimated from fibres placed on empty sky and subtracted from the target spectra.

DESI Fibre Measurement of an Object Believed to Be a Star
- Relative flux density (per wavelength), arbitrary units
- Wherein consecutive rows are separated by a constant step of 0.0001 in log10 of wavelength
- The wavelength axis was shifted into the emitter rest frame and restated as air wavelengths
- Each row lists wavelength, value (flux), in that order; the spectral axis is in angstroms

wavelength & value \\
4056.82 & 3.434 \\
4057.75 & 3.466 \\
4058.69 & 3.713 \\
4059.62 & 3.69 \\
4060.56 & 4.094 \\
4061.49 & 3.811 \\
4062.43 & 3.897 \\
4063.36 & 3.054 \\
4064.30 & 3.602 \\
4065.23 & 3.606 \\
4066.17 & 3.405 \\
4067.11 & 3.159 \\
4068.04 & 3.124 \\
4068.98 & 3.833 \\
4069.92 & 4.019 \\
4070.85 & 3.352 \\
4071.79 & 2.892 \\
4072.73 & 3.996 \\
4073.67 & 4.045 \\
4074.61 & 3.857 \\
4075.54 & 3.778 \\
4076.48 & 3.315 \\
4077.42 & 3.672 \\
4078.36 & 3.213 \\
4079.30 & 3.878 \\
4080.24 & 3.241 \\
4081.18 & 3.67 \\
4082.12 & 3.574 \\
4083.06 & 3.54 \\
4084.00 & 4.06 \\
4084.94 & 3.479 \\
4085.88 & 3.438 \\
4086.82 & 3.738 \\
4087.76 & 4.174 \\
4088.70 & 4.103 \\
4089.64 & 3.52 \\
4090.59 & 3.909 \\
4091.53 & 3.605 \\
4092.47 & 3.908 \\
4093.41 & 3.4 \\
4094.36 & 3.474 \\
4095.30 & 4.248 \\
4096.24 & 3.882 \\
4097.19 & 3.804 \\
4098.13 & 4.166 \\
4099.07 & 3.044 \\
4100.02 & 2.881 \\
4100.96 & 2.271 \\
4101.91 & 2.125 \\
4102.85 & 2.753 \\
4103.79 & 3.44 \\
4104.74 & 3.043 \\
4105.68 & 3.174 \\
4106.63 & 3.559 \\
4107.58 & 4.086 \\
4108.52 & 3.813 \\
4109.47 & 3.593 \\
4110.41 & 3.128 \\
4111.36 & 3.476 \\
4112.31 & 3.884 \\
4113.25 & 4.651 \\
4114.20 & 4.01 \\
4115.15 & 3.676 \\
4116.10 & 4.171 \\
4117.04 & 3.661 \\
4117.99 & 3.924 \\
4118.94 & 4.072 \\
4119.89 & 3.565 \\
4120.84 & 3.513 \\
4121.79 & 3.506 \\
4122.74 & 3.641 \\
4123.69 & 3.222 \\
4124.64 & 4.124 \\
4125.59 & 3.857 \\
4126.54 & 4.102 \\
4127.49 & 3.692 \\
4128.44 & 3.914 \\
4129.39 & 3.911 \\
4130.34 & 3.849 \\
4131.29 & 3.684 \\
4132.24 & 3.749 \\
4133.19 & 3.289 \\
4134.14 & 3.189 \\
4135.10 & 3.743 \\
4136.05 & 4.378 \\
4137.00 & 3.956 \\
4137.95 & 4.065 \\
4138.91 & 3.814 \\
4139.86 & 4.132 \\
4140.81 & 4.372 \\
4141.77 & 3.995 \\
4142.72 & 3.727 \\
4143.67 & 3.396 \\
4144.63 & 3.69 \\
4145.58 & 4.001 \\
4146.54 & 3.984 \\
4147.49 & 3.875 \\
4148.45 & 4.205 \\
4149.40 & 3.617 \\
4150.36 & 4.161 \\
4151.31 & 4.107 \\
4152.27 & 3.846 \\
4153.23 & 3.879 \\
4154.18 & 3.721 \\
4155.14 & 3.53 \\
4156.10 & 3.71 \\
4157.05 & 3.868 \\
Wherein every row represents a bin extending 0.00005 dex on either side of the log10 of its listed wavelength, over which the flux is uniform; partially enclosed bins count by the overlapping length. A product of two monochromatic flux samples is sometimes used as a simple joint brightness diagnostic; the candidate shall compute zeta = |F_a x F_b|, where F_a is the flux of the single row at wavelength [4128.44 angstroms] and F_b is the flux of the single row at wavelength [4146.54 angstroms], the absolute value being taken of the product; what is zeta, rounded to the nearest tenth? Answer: 15.6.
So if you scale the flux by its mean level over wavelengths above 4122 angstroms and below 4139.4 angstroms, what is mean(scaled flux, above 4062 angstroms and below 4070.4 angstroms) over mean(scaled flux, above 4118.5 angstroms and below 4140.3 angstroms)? 0.93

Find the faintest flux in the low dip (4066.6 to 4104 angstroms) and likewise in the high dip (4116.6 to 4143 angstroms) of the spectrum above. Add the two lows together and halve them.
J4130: 2.66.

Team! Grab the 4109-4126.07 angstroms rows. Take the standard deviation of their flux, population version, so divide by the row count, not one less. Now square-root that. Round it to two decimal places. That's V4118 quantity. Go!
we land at 0.60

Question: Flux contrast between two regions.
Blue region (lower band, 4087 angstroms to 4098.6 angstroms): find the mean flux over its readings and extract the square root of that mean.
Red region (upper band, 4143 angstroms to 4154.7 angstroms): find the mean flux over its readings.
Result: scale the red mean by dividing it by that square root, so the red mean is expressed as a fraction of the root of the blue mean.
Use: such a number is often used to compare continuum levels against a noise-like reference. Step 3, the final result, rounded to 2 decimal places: 1.97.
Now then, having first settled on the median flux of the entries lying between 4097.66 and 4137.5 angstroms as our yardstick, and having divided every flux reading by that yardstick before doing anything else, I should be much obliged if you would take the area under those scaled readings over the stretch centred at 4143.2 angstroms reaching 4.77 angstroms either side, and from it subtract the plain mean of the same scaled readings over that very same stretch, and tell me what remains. 9.05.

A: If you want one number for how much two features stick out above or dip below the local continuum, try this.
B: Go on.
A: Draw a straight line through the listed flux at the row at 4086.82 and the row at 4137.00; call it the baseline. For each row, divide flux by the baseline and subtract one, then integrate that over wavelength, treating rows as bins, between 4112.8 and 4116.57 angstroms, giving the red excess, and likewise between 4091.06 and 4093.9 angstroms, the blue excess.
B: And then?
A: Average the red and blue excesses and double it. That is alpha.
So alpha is 0.2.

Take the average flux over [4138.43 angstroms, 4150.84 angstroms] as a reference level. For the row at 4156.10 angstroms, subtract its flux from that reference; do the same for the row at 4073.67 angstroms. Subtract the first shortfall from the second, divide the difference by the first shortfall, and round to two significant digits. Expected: -1.6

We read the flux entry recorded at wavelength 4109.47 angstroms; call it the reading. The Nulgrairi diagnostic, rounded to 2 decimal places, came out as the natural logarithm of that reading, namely 1.28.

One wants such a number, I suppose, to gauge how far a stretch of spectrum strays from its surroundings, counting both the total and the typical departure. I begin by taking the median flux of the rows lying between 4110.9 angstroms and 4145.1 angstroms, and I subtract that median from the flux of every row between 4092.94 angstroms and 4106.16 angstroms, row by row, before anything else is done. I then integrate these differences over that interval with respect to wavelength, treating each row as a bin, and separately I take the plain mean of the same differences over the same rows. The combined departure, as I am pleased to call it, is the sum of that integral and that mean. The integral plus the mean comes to -8.1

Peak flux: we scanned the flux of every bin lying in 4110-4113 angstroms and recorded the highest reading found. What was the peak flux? 3.884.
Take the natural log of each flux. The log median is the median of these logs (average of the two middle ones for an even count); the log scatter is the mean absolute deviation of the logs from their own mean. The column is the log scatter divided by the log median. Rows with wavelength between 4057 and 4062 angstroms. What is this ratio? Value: 0.032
